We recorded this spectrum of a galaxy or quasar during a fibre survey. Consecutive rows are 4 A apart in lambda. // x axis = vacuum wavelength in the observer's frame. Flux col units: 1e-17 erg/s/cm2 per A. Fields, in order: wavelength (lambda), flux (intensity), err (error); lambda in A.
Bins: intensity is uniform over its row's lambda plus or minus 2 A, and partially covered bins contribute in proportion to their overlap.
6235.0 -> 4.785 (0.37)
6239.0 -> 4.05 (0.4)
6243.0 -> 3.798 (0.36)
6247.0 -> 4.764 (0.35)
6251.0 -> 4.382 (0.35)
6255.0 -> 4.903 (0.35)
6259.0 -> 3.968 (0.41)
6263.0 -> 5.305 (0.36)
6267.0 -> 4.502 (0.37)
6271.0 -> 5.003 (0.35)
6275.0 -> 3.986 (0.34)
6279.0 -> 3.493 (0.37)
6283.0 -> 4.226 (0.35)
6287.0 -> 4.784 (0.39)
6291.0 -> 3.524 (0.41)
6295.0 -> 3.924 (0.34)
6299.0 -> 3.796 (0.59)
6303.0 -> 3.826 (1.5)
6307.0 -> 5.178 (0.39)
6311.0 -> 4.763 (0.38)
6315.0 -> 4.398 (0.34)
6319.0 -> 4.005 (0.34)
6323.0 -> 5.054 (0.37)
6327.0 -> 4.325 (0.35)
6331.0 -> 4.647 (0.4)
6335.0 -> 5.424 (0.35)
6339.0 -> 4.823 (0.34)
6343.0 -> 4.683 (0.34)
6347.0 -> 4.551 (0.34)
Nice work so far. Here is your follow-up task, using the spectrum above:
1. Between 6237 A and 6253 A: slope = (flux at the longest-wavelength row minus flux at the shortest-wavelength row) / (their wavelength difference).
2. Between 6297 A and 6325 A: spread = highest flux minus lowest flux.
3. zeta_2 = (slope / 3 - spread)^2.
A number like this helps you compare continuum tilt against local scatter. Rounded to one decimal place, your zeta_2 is 1.9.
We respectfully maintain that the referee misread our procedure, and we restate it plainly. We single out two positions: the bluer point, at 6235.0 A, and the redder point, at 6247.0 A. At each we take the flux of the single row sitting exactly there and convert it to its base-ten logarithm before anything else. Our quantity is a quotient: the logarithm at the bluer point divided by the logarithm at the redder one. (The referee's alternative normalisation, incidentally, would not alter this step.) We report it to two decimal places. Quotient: 1.00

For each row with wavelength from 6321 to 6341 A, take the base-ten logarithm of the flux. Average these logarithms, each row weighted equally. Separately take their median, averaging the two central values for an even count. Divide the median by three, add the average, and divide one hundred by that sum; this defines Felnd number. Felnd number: 110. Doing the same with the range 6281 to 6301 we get 125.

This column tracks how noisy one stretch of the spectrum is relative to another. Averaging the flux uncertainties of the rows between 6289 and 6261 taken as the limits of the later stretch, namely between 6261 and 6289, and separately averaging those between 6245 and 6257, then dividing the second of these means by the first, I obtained 0.97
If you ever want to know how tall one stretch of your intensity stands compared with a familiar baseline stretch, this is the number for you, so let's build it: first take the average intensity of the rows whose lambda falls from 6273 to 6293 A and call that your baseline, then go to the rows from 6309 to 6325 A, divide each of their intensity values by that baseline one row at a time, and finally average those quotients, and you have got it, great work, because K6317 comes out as 1.14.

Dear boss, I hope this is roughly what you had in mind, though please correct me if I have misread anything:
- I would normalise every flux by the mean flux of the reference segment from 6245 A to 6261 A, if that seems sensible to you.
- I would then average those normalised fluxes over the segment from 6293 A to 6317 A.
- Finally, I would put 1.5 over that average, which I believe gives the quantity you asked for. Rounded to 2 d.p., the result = 1.57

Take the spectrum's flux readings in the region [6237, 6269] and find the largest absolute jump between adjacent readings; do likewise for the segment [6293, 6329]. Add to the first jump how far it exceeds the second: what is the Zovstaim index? 1.3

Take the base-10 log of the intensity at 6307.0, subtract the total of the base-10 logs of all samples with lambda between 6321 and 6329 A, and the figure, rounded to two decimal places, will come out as -0.63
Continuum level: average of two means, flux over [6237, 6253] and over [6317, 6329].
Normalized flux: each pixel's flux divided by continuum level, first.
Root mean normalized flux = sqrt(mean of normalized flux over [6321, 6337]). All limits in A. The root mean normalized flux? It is 1.06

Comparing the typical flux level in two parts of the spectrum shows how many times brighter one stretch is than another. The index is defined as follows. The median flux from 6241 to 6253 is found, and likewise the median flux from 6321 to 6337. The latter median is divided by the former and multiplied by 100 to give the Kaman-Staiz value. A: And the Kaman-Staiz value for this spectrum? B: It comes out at 111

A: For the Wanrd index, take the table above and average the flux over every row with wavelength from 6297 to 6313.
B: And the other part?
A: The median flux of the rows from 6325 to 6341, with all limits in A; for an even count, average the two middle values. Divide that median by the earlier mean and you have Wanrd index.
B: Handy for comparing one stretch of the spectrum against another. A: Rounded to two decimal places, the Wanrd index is 1.08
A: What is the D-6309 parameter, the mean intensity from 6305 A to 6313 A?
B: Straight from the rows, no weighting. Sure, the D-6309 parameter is 5.0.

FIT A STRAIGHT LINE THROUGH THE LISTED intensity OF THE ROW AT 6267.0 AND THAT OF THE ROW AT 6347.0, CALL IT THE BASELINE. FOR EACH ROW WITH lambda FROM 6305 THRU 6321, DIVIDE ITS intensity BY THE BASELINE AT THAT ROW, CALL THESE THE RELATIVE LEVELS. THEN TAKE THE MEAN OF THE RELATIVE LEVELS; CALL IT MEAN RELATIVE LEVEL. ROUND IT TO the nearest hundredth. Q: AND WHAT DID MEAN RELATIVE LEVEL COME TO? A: 1.01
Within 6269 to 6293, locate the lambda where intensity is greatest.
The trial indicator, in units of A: 6271.0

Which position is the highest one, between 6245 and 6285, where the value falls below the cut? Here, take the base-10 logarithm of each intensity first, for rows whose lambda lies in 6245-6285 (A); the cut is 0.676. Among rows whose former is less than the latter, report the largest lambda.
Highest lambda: 6283.0 A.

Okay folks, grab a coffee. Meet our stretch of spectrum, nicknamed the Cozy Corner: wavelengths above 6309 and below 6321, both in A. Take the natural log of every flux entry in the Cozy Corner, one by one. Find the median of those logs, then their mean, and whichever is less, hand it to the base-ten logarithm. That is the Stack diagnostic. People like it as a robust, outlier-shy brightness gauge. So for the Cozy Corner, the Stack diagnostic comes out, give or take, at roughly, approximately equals 0.169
